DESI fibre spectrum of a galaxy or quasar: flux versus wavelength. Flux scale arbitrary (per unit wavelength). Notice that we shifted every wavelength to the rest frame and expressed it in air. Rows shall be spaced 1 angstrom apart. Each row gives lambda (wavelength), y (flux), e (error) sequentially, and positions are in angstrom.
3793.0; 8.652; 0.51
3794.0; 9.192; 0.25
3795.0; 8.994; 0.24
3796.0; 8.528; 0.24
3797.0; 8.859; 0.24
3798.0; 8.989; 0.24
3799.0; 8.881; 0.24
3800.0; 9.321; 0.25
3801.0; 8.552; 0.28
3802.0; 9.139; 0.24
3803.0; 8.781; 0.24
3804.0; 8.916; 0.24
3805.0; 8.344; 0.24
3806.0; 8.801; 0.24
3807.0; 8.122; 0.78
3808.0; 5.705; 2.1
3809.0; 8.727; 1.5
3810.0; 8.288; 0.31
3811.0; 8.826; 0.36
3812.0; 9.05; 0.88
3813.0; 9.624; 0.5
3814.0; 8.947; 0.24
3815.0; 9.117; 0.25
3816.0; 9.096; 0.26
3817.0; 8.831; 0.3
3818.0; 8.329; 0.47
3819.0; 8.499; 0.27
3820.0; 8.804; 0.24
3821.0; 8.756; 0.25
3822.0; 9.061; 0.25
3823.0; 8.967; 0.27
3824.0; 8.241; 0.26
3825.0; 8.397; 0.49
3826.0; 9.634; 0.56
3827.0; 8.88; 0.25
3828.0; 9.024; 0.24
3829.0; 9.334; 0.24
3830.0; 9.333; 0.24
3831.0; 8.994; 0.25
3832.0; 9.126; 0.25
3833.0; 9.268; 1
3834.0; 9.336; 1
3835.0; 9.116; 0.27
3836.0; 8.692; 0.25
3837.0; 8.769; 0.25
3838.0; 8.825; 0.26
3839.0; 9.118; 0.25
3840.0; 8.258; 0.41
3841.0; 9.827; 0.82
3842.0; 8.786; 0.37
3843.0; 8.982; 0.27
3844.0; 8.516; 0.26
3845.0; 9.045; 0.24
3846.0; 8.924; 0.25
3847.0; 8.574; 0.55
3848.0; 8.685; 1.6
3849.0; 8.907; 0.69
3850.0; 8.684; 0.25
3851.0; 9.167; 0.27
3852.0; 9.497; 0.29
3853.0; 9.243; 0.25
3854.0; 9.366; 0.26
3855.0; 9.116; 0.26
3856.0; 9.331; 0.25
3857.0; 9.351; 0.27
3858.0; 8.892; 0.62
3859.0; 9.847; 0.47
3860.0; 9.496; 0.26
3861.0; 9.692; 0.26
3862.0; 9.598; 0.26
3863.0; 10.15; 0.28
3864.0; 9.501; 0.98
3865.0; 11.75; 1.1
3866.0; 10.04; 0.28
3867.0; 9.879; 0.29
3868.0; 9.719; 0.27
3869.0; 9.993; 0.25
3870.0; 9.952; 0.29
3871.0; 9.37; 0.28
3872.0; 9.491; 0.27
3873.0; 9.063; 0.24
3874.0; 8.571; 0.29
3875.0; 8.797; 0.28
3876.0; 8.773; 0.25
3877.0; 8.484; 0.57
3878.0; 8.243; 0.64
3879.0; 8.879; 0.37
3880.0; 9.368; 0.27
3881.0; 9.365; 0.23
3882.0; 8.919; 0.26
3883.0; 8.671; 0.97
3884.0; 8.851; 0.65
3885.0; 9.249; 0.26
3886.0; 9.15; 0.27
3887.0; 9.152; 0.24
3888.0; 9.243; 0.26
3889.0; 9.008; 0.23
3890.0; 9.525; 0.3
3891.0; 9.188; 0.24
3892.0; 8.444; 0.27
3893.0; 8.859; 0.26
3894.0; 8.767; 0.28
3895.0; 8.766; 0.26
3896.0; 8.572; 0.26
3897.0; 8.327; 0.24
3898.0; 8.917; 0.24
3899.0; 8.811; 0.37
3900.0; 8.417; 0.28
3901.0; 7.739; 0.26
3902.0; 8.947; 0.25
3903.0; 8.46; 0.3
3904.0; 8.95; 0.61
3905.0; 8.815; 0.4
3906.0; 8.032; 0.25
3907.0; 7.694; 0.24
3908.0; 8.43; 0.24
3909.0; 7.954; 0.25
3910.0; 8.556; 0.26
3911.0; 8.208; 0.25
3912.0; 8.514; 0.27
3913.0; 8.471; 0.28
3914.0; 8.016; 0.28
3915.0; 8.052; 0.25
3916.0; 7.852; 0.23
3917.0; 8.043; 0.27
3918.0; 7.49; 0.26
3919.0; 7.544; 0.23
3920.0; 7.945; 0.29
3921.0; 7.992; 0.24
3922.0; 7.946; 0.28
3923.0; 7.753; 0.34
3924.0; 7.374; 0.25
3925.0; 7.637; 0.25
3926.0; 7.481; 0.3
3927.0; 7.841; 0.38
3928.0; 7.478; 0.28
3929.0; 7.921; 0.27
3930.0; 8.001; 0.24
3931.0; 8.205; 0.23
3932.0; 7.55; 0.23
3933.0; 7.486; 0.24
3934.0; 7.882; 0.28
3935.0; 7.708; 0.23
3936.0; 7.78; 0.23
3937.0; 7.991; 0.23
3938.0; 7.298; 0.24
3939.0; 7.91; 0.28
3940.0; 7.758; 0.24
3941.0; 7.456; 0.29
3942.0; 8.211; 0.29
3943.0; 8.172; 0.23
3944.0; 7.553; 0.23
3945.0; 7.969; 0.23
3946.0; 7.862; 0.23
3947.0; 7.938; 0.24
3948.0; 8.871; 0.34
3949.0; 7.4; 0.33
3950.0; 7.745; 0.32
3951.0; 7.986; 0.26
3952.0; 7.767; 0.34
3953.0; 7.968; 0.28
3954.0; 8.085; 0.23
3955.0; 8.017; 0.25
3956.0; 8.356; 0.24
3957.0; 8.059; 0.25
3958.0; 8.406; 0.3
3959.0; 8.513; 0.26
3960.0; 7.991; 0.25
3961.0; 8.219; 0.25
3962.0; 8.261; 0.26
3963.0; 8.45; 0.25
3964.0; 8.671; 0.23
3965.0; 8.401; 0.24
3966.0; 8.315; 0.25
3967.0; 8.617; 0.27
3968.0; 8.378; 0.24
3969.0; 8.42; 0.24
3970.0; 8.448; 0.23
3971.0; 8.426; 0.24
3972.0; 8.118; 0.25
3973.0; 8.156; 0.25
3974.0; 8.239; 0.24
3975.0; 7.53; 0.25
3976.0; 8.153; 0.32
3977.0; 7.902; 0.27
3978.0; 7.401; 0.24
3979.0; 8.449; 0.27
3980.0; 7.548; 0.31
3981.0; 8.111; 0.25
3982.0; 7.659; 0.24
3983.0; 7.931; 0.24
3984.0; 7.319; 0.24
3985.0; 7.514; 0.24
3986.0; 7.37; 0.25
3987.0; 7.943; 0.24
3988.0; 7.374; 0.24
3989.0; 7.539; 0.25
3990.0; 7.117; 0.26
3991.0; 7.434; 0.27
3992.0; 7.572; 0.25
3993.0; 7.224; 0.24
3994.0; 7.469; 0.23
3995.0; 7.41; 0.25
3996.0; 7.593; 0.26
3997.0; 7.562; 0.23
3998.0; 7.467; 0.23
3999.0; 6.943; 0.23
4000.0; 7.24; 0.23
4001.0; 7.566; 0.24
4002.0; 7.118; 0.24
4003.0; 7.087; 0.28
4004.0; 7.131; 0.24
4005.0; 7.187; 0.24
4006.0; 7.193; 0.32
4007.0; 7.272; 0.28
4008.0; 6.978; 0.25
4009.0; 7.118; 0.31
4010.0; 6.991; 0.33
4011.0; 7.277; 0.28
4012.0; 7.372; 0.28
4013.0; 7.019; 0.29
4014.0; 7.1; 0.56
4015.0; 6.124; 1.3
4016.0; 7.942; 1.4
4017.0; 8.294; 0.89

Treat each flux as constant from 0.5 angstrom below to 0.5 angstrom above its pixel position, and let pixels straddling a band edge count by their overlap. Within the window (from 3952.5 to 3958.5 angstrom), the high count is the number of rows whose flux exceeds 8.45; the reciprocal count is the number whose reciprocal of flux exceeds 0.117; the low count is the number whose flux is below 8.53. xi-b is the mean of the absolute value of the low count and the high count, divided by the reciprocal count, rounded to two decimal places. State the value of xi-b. 0.50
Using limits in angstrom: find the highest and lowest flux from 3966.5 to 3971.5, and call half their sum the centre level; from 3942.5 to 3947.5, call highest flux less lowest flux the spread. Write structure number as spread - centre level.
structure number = -7.9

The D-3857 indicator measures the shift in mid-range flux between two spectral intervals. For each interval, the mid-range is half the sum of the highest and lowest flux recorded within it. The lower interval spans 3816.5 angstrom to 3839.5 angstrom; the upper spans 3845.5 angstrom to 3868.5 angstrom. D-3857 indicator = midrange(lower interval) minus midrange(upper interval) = -1.2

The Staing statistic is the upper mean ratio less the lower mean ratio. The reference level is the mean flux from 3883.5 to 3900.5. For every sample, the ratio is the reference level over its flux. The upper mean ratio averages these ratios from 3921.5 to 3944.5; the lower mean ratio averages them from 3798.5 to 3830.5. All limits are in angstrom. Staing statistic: 0.12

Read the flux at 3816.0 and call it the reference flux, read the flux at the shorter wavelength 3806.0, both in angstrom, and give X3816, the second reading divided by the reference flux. 0.97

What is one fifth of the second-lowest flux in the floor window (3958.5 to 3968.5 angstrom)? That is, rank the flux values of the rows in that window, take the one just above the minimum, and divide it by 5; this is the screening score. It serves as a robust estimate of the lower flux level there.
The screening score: 1.64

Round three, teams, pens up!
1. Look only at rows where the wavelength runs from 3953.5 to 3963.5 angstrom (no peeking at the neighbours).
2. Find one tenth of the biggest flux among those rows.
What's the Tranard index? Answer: 0.85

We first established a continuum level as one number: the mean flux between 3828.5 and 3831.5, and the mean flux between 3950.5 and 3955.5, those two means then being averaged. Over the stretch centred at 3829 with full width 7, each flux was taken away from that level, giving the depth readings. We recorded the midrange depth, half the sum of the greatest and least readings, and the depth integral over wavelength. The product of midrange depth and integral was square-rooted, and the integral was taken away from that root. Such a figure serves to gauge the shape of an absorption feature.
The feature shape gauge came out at 5.8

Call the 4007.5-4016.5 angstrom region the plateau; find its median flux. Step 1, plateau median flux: 7.10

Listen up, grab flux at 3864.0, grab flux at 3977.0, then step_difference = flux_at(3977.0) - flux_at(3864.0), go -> -1.6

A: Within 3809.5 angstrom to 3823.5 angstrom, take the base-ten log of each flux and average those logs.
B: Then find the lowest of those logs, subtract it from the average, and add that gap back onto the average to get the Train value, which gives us 0.98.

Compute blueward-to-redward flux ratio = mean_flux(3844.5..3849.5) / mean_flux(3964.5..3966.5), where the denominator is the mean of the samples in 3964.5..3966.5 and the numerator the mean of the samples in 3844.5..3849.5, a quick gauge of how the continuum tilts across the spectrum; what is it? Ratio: 1.06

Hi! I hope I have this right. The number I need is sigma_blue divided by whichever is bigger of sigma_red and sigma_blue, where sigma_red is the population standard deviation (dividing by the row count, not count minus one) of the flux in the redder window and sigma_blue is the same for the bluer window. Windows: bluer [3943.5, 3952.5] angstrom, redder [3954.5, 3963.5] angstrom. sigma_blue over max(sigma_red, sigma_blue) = 1.00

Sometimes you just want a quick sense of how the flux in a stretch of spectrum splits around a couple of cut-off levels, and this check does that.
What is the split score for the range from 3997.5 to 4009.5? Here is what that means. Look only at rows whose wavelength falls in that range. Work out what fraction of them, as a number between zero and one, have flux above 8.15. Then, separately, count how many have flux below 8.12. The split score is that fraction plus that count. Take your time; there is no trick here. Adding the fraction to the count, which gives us 12.0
